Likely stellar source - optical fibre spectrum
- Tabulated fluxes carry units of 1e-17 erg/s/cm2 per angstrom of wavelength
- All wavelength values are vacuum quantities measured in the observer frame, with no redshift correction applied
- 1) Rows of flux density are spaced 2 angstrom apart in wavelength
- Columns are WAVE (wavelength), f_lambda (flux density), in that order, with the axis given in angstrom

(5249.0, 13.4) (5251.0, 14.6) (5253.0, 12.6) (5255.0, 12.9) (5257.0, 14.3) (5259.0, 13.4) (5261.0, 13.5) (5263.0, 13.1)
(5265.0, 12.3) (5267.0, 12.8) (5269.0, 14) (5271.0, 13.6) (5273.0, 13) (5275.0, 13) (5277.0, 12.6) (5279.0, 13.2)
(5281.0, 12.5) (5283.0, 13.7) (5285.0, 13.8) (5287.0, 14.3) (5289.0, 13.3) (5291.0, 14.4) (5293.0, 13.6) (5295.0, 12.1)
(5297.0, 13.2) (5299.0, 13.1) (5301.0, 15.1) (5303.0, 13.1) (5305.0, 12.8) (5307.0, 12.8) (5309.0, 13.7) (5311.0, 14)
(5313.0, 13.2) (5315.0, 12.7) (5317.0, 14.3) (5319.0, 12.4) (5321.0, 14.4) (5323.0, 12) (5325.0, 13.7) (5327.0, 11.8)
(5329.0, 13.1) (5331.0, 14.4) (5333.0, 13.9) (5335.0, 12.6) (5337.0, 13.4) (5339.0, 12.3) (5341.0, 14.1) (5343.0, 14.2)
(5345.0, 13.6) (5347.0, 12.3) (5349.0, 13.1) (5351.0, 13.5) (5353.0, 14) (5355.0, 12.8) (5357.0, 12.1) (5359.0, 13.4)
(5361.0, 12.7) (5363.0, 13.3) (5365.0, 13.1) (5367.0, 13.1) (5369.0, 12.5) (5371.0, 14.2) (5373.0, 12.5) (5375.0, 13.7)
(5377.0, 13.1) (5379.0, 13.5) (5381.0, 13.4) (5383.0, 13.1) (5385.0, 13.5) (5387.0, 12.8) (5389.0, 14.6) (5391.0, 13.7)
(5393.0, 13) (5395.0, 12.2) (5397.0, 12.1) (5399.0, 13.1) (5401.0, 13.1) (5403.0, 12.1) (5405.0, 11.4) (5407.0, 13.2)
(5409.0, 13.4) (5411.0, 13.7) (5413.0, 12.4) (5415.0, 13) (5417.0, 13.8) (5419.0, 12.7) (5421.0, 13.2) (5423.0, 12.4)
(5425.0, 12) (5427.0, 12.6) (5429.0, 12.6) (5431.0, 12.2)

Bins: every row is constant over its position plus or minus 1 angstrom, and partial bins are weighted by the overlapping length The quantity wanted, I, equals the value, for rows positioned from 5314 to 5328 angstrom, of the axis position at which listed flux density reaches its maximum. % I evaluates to 5321.0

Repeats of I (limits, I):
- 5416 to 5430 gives 5417.0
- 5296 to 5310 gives 5301.0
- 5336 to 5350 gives 5343.0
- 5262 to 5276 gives 5269.0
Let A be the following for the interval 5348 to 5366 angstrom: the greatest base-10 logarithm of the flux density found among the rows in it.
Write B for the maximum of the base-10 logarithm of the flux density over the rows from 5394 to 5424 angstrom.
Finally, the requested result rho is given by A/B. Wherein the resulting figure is 1.01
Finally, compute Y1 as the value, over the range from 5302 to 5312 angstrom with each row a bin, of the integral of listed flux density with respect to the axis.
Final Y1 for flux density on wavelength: 133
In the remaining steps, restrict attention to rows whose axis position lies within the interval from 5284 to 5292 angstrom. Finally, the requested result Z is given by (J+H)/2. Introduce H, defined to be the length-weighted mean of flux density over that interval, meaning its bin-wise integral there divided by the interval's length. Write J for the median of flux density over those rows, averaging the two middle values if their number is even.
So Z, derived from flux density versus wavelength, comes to 14.0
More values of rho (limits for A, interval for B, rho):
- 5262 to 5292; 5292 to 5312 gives 0.98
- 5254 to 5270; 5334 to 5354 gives 1.00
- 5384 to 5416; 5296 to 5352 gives 0.99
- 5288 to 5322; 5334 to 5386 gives 1.02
